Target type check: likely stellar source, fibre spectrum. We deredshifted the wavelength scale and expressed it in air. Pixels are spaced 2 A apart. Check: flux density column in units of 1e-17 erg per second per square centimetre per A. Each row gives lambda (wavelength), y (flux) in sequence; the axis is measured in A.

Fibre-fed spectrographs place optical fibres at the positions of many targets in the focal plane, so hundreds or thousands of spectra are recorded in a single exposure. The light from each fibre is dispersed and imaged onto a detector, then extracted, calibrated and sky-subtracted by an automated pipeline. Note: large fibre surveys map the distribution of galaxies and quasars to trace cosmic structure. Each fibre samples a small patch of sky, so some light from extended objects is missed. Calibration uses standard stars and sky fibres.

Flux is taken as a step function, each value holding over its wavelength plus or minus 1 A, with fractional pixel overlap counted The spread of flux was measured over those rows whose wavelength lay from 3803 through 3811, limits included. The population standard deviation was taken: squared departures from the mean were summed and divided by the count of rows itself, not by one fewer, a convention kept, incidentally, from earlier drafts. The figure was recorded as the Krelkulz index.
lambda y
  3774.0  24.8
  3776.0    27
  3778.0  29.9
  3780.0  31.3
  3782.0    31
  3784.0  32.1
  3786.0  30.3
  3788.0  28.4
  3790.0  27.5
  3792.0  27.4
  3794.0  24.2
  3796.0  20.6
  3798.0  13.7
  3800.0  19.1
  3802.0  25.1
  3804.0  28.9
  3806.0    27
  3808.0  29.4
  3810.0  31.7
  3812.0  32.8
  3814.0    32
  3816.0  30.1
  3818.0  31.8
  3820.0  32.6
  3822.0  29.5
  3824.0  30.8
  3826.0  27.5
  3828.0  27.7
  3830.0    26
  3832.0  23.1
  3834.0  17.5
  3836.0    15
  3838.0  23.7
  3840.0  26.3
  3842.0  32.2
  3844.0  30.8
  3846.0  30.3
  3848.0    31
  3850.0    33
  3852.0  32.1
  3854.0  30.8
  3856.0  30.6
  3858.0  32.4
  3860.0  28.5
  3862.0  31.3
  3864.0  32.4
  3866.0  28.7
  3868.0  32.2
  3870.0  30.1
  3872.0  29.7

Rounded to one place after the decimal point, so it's 1.7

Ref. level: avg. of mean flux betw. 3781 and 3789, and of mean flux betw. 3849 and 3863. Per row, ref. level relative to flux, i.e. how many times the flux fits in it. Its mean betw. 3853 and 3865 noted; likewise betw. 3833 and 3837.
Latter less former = 0.9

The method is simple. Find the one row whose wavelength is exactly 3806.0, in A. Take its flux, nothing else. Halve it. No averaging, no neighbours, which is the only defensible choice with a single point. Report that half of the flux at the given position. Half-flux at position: 13.5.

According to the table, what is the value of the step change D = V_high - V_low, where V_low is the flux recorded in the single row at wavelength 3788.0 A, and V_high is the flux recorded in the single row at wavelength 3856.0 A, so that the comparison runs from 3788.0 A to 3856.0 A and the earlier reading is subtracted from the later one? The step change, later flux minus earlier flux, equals 2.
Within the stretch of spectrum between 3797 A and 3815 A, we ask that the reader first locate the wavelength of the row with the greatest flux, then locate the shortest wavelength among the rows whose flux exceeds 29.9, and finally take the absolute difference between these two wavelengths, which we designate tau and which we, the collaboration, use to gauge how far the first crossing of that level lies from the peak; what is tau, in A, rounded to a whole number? 2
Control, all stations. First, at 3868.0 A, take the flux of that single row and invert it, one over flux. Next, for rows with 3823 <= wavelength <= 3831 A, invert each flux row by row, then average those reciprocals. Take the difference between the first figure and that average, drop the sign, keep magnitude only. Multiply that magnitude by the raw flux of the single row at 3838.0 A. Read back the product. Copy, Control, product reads 0.11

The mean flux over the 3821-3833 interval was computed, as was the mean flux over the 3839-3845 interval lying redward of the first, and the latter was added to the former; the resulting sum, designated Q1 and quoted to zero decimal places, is 57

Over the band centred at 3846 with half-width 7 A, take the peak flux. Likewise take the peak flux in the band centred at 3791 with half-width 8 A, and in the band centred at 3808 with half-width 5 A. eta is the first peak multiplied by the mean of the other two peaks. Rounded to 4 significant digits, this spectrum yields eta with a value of 1071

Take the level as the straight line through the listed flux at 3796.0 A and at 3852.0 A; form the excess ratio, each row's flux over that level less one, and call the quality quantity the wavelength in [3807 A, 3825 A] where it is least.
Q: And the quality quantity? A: 3822.0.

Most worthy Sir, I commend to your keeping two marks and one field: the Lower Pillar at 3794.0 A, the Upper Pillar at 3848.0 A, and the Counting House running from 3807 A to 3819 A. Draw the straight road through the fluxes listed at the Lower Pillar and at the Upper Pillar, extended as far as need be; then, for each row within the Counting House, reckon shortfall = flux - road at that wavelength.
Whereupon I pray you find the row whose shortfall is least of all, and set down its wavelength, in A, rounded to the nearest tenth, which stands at 3816.0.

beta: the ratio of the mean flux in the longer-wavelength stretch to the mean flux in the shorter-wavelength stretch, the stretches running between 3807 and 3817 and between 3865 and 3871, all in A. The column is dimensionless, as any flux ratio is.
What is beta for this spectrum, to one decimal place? 1.0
